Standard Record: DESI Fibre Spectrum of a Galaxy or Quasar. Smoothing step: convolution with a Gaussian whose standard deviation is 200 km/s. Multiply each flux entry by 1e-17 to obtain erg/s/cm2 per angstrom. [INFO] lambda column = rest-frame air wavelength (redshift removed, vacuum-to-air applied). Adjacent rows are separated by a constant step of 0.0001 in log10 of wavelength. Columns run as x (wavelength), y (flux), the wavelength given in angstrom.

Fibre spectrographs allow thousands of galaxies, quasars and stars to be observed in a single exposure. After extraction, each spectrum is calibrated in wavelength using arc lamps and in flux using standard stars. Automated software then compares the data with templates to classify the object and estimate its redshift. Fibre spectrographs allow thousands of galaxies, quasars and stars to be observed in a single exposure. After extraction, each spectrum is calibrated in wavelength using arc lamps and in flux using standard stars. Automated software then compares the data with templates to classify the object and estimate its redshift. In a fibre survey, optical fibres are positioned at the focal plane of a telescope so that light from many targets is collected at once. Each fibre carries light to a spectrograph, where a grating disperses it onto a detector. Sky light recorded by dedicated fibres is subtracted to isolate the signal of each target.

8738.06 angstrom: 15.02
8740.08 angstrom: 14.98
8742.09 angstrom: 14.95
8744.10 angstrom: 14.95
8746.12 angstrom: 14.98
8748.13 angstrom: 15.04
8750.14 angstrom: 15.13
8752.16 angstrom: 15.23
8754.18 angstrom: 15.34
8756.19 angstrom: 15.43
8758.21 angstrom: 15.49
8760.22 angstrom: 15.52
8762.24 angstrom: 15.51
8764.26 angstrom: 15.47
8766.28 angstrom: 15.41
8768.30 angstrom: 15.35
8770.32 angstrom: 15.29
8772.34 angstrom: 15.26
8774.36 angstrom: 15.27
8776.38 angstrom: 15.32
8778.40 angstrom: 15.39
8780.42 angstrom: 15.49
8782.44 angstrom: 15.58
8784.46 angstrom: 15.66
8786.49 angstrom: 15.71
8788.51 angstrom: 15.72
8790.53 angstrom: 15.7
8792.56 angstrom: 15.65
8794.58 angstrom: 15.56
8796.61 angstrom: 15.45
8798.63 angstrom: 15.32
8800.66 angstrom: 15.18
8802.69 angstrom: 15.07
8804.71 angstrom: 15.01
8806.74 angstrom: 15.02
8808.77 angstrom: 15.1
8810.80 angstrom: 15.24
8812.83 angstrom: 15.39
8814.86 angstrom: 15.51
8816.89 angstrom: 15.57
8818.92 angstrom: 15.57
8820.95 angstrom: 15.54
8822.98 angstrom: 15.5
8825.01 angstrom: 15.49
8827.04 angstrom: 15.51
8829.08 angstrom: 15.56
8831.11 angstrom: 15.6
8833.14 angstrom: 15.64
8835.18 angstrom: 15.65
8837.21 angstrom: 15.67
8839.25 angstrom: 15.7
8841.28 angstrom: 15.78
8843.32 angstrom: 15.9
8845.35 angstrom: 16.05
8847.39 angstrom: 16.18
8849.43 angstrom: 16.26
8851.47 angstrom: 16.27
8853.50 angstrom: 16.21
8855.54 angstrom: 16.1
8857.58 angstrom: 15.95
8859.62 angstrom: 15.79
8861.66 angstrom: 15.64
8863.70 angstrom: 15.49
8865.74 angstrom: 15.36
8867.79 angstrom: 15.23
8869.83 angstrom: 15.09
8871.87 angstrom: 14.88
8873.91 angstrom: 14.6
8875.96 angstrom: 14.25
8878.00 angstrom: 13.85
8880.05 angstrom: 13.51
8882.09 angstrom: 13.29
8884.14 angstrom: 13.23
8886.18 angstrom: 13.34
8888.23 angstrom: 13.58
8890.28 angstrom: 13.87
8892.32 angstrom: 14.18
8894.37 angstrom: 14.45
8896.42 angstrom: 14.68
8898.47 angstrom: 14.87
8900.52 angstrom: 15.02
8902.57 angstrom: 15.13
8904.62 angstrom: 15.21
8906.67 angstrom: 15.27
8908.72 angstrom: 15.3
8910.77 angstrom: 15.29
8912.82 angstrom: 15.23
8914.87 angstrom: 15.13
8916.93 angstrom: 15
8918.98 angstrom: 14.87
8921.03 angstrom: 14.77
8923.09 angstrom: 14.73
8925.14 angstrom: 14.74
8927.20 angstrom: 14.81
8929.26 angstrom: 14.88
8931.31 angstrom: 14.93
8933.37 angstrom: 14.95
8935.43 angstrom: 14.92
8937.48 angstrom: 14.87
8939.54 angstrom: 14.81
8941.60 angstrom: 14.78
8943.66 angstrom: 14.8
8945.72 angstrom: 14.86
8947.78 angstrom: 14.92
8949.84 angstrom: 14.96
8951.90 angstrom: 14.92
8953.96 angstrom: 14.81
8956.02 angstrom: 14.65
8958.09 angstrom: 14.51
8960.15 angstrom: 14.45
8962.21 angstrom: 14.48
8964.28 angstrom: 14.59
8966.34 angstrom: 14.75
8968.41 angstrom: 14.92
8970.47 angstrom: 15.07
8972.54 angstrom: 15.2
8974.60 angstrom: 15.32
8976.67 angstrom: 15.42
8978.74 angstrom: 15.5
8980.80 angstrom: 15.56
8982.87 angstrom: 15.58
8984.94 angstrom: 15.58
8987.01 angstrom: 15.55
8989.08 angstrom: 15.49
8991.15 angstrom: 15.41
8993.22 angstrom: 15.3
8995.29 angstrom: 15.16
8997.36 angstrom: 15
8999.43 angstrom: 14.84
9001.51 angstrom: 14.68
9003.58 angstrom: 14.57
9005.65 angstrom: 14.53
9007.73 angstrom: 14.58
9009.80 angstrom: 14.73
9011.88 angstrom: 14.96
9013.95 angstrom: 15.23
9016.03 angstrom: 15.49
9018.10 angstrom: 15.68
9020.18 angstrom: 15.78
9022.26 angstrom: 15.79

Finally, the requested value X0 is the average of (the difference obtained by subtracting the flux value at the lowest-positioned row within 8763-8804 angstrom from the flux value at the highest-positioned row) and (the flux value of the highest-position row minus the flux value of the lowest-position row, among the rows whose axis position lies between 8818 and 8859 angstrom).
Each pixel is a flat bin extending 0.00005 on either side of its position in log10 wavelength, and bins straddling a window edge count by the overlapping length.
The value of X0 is -0.01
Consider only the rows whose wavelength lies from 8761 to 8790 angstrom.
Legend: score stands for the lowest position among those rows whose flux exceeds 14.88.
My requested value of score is 8762.24 angstrom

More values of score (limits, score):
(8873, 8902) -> 8900.52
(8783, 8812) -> 8784.46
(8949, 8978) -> 8949.84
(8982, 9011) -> 8982.87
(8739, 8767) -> 8740.08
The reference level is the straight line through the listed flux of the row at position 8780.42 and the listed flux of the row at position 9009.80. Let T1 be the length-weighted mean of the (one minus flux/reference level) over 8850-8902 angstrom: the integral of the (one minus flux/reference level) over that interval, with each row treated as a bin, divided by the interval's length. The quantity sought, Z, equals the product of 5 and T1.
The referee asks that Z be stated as 0.14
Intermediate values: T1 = 0.027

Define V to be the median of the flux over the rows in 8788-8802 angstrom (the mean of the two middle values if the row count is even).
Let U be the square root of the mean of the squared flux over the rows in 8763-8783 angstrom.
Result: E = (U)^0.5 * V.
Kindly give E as 61.0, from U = 15.4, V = 15.6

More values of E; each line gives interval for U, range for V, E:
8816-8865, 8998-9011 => 58.1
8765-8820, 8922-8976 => 58.2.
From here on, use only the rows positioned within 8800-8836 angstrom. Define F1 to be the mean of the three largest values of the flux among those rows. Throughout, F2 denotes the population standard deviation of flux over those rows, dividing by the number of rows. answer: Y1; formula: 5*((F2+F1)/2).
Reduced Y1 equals 39.6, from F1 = 15.6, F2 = 0.2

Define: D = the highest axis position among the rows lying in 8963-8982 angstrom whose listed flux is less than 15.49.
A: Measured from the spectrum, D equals 8976.67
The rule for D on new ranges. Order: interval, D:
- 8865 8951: 8949.84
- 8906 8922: 8921.03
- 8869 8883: 8882.09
